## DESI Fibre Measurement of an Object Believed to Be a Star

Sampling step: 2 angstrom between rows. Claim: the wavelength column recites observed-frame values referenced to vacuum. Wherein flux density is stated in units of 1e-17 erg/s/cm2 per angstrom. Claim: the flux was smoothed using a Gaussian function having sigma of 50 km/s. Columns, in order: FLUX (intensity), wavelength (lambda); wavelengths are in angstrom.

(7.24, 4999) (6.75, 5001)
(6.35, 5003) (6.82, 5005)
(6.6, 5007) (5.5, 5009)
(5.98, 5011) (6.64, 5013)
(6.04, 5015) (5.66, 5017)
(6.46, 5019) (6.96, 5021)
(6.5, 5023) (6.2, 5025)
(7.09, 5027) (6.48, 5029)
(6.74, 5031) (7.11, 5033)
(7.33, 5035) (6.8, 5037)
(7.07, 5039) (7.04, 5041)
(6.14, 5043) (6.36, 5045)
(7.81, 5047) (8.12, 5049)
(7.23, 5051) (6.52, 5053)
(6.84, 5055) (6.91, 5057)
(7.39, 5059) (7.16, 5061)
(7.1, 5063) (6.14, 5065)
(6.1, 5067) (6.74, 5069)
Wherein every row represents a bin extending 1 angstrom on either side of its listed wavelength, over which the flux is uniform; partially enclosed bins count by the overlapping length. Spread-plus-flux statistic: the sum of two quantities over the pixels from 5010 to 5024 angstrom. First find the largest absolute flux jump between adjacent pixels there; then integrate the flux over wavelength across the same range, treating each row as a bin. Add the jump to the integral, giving 89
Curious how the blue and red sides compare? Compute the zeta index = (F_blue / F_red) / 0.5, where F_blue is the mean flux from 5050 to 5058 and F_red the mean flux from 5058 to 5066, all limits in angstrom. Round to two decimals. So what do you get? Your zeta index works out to 1.98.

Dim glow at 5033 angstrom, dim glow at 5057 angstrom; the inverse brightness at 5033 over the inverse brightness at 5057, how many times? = 0.97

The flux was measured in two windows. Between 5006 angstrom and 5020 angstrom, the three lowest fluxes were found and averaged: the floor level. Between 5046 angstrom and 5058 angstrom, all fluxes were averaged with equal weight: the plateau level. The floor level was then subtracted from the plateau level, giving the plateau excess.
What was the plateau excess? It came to 1.5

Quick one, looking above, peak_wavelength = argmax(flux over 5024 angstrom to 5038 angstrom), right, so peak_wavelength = 5035 angstrom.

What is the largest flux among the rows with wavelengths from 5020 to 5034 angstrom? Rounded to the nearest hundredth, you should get 7.11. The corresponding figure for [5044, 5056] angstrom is 8.12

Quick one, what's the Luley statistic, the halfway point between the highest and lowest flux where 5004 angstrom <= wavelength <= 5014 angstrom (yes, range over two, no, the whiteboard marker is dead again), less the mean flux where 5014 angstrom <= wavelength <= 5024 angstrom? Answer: -0.16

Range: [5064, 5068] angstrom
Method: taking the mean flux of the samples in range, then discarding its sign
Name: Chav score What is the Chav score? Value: 6.12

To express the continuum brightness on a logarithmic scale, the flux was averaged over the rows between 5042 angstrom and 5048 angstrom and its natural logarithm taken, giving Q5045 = 1.91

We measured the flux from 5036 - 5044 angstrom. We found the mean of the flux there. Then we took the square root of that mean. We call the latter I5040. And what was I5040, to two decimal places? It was 2.60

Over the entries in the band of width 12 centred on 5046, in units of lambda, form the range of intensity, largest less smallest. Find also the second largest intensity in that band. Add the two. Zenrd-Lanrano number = 9.79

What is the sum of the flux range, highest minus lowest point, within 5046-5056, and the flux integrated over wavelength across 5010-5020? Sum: 63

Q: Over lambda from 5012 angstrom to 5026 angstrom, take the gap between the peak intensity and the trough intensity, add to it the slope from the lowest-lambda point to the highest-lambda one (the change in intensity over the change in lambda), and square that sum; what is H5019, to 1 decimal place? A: 1.6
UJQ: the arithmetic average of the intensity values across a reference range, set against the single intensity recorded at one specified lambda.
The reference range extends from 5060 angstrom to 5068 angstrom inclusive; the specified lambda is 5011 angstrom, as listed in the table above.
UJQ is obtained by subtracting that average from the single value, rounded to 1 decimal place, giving -0.6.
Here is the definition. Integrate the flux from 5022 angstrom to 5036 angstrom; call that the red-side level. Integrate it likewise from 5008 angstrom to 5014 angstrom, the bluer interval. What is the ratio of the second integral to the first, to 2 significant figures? 0.38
